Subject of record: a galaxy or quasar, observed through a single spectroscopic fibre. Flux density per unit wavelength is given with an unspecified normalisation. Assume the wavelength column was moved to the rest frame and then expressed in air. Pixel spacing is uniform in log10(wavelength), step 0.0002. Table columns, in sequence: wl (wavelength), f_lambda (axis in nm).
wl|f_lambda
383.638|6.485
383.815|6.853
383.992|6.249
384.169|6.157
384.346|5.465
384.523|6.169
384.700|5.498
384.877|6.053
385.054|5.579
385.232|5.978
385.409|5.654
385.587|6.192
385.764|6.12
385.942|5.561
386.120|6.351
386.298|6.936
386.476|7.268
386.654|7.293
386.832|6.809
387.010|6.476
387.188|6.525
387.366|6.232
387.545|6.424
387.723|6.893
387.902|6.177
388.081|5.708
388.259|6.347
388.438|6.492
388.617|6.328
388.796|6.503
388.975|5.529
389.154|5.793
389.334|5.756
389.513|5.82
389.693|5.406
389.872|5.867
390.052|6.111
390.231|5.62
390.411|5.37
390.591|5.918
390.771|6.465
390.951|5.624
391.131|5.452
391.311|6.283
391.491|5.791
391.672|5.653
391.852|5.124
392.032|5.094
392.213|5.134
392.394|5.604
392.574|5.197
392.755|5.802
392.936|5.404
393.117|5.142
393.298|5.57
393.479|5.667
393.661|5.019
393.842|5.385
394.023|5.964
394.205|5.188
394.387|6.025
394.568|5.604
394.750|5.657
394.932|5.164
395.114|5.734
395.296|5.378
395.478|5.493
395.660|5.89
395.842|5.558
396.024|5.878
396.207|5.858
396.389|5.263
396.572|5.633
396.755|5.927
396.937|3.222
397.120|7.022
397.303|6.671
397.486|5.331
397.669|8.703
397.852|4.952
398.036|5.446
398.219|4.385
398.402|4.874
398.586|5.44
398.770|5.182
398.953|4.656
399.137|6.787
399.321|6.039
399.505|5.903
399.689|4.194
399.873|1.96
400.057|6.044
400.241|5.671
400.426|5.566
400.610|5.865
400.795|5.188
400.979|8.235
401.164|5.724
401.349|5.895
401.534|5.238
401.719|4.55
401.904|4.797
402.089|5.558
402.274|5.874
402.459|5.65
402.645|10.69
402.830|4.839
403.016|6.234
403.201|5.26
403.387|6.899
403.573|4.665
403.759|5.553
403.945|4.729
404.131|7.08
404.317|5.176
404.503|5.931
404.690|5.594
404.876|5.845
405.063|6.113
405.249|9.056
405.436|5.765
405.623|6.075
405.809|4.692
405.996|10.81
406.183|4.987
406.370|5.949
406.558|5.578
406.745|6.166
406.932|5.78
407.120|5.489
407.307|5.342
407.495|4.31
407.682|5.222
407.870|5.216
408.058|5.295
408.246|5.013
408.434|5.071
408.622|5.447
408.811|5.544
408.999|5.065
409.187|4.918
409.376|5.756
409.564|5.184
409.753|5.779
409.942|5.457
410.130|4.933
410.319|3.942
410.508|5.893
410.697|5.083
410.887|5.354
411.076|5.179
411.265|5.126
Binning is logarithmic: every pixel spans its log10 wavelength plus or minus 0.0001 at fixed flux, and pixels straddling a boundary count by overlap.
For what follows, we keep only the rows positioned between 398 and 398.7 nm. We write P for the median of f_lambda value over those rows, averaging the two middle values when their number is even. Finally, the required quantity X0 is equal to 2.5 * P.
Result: 13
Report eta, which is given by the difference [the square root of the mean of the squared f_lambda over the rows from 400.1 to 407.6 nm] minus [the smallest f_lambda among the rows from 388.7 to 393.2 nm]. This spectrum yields 1.0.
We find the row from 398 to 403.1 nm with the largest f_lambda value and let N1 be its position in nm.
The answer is 402.645 nm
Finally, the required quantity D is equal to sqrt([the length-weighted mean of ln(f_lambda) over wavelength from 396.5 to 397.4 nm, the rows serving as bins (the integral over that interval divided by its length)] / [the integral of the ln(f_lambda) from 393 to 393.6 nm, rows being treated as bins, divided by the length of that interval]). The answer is 1.00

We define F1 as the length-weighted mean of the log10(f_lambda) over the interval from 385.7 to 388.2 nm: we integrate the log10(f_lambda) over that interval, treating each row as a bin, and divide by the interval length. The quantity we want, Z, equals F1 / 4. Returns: 0.203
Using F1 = 0.811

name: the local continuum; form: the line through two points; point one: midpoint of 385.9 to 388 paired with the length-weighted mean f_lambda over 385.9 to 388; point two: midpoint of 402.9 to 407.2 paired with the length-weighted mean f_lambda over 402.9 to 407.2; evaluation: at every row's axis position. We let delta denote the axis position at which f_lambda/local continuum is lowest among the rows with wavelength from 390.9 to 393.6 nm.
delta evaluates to 392.032 nm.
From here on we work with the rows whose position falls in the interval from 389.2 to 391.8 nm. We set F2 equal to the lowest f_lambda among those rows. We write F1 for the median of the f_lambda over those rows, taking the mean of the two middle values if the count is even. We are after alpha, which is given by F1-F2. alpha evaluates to 0.4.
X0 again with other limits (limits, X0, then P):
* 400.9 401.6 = 15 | 5.8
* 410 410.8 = 13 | 5.0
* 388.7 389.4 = 14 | 5.8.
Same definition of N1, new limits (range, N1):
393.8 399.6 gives 397.669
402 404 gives 402.645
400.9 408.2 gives 405.996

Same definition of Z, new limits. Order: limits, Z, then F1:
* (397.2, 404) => 0.185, 0.740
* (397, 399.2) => 0.187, 0.750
